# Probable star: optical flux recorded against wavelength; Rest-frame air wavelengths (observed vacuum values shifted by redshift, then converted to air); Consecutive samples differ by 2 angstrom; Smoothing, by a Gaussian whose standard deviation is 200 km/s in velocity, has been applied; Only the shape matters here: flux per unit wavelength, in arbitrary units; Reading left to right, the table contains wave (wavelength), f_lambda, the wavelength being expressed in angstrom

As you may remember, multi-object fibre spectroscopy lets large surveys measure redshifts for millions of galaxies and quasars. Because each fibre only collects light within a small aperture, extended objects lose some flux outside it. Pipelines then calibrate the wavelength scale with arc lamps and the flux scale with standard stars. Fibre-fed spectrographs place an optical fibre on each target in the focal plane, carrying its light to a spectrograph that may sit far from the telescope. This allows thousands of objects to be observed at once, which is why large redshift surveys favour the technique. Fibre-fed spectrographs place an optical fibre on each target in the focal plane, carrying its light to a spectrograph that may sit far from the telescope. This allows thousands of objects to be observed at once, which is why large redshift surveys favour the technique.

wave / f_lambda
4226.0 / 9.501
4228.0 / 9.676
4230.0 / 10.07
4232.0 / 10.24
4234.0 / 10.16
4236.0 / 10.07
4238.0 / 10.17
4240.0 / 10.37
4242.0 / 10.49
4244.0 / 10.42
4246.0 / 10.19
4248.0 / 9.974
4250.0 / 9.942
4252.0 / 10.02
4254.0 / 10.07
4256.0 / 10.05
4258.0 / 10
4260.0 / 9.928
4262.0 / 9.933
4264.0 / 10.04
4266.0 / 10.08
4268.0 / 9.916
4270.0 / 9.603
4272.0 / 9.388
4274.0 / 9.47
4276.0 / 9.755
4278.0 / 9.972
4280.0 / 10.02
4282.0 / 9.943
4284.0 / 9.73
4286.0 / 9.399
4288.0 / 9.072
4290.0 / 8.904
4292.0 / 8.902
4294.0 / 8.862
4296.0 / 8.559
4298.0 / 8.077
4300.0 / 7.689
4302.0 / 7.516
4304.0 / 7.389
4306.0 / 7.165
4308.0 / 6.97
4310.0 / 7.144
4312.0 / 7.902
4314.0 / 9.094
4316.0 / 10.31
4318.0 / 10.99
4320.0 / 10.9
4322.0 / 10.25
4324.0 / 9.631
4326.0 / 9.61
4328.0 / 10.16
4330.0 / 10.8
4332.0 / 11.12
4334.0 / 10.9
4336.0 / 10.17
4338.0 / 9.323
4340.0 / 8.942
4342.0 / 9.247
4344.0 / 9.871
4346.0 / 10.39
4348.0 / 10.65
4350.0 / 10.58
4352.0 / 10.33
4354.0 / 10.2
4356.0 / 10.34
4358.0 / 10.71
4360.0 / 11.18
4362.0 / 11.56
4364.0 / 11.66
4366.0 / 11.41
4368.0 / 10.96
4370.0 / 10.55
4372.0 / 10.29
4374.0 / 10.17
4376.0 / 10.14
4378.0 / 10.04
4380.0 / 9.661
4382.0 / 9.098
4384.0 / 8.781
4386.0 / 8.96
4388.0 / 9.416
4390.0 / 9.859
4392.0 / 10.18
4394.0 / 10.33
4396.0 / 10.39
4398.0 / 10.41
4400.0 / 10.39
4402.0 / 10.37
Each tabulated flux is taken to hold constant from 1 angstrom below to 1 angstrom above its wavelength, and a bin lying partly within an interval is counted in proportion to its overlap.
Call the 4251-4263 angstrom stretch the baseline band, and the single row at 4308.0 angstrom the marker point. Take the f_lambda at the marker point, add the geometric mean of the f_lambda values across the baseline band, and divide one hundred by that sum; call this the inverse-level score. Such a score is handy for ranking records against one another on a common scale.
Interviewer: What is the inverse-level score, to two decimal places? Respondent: 5.89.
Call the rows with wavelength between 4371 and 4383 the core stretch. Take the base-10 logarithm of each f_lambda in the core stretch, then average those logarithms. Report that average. 1.00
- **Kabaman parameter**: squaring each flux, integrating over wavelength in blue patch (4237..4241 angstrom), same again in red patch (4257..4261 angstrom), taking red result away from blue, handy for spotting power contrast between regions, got 25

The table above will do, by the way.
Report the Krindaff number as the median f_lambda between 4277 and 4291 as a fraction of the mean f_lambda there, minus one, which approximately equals 0.016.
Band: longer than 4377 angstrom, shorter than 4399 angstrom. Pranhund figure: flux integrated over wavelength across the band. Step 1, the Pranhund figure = 214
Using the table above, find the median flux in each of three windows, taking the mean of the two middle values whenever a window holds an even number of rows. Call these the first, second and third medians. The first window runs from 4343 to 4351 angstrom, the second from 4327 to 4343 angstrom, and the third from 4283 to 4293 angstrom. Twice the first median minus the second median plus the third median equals 19.9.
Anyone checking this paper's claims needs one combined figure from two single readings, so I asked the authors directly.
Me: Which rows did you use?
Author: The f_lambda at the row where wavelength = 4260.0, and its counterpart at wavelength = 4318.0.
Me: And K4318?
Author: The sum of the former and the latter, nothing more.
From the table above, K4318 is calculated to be 20.9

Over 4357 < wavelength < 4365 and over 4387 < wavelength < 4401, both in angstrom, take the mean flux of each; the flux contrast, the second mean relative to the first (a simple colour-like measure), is 0.90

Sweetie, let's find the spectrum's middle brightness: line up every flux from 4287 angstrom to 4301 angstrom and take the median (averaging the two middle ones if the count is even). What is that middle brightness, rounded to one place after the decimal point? 8.9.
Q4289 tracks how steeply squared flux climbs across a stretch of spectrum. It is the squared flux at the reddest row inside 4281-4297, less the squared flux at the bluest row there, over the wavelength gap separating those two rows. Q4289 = -1.8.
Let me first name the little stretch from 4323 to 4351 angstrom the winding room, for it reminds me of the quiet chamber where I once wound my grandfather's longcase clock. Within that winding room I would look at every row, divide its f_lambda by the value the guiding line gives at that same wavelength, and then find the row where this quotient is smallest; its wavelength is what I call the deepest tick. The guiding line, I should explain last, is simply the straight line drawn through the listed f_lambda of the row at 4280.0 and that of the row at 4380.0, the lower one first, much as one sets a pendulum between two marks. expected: 4340.0 angstrom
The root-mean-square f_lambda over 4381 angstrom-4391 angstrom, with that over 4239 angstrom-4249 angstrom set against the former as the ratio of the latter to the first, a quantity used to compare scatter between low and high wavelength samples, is 1.11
